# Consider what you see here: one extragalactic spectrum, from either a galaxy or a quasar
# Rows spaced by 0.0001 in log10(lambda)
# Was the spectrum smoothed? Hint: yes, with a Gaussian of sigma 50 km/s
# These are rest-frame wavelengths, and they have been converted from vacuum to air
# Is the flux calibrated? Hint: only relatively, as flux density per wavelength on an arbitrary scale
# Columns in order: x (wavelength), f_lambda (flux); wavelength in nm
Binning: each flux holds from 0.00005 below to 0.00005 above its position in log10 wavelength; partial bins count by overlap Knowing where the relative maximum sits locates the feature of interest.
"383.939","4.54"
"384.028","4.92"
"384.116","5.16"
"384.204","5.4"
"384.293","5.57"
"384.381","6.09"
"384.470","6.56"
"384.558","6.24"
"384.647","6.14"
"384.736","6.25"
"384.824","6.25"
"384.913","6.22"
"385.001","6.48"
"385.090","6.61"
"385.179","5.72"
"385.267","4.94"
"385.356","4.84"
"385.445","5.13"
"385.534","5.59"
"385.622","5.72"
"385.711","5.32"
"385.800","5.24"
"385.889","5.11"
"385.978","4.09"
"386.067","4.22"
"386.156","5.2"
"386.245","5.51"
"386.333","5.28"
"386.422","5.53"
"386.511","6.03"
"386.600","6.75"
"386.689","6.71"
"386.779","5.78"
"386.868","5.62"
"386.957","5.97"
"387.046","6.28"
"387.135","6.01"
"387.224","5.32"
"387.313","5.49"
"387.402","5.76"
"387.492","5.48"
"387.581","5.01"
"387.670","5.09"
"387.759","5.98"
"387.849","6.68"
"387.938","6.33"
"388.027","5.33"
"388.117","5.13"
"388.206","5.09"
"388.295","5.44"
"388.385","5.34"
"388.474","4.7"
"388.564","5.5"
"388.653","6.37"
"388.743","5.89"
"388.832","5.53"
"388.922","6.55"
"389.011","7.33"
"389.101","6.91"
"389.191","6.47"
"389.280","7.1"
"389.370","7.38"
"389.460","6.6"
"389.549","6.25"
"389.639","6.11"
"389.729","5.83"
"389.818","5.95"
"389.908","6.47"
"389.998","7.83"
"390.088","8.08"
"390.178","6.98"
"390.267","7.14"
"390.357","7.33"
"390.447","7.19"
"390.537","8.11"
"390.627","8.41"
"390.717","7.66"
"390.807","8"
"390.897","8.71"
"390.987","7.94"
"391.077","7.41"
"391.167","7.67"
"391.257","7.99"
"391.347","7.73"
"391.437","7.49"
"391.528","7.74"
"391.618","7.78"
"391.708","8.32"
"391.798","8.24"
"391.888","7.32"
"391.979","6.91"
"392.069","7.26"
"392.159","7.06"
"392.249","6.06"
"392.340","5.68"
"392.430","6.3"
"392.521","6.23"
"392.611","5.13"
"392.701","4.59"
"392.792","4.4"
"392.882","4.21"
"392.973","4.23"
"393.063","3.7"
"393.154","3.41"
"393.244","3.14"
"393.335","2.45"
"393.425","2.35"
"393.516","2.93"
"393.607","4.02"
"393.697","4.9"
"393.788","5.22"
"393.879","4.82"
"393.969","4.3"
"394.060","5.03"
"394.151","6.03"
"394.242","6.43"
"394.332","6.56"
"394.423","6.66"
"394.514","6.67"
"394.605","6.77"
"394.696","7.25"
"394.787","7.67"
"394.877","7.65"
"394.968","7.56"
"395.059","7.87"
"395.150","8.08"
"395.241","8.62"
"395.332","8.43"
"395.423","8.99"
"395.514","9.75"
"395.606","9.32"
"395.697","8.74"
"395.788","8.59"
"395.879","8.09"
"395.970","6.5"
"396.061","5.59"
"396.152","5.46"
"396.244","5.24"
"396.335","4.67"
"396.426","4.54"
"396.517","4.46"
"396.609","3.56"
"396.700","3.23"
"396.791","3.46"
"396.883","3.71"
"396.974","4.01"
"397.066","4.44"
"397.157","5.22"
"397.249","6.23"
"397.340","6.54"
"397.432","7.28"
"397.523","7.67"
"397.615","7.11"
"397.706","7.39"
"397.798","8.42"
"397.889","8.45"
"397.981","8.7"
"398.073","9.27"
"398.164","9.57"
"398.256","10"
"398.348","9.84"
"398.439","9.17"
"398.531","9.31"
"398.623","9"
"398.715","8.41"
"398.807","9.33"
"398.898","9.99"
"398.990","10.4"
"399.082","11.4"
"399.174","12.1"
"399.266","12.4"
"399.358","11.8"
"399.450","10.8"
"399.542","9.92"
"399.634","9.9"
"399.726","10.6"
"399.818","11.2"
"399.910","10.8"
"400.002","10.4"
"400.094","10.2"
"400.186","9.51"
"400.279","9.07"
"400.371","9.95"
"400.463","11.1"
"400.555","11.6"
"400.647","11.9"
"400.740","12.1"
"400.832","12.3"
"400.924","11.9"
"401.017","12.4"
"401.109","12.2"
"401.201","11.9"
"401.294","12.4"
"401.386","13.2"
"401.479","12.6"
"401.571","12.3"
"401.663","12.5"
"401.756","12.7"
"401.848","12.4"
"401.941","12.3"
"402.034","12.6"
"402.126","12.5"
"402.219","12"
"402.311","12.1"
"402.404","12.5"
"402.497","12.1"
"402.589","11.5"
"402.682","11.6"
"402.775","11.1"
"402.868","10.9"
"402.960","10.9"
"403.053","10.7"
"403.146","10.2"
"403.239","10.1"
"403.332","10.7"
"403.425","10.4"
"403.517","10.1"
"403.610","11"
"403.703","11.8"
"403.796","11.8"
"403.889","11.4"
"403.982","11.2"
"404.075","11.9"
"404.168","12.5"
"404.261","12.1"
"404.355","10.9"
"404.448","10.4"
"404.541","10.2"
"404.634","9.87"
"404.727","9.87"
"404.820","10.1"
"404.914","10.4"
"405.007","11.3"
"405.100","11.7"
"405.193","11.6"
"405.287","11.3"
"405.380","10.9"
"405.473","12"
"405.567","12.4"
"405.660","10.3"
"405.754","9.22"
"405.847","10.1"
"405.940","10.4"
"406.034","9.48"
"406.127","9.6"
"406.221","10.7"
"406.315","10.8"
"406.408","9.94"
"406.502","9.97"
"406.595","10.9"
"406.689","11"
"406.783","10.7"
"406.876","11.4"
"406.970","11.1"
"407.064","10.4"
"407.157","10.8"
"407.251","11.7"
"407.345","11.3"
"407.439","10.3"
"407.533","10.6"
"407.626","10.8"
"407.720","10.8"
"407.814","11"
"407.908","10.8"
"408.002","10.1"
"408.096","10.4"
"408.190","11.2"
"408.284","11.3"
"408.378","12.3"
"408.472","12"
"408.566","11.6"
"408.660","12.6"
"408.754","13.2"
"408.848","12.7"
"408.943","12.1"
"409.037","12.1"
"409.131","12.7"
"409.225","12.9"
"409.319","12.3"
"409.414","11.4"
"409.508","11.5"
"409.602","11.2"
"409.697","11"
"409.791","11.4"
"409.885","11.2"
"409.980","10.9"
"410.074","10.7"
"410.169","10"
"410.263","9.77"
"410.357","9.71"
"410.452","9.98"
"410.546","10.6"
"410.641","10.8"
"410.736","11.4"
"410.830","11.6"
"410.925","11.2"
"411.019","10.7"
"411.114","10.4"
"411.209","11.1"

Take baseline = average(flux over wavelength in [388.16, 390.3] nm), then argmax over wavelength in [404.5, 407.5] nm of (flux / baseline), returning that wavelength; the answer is 405.567 nm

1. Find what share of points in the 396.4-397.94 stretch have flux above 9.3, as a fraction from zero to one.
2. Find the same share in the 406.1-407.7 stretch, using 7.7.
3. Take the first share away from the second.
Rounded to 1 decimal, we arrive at 1.0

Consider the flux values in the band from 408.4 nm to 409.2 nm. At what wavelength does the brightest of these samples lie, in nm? 408.754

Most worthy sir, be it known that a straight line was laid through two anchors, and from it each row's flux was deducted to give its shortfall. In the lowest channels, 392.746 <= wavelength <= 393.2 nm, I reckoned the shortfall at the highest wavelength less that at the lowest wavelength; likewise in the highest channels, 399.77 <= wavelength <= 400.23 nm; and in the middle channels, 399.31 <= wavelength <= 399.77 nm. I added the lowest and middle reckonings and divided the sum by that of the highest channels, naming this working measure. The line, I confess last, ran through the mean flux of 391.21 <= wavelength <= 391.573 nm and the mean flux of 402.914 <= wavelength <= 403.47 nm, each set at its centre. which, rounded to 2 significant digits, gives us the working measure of 1.3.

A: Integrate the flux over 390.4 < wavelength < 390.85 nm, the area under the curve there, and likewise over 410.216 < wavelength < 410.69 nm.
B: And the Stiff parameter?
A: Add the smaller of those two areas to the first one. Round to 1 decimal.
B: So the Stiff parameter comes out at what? 7.1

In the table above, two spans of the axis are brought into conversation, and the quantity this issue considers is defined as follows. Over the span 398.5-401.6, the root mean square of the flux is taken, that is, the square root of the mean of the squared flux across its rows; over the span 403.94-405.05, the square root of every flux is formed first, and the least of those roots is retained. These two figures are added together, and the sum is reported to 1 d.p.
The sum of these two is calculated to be 14.2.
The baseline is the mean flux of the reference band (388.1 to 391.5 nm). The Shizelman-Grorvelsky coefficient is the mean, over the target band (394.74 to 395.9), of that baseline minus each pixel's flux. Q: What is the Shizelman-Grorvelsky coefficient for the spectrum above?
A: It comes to -2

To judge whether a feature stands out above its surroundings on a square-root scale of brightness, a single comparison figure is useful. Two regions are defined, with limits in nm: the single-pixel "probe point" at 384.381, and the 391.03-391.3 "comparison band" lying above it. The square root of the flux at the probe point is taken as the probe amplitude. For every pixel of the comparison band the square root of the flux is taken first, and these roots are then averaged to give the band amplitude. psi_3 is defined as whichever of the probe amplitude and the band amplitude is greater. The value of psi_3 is 2.77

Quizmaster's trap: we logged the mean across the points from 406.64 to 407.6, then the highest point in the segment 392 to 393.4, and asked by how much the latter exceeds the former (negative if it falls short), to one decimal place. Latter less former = -3.7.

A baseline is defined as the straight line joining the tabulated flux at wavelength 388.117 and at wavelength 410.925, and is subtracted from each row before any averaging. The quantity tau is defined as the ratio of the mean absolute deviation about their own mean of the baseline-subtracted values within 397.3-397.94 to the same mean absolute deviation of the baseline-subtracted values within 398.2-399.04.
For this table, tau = 1.0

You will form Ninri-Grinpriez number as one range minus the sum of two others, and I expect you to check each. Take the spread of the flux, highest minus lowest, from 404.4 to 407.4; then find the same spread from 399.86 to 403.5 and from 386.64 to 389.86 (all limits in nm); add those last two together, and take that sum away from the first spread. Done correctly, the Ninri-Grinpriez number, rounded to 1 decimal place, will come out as -3.6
